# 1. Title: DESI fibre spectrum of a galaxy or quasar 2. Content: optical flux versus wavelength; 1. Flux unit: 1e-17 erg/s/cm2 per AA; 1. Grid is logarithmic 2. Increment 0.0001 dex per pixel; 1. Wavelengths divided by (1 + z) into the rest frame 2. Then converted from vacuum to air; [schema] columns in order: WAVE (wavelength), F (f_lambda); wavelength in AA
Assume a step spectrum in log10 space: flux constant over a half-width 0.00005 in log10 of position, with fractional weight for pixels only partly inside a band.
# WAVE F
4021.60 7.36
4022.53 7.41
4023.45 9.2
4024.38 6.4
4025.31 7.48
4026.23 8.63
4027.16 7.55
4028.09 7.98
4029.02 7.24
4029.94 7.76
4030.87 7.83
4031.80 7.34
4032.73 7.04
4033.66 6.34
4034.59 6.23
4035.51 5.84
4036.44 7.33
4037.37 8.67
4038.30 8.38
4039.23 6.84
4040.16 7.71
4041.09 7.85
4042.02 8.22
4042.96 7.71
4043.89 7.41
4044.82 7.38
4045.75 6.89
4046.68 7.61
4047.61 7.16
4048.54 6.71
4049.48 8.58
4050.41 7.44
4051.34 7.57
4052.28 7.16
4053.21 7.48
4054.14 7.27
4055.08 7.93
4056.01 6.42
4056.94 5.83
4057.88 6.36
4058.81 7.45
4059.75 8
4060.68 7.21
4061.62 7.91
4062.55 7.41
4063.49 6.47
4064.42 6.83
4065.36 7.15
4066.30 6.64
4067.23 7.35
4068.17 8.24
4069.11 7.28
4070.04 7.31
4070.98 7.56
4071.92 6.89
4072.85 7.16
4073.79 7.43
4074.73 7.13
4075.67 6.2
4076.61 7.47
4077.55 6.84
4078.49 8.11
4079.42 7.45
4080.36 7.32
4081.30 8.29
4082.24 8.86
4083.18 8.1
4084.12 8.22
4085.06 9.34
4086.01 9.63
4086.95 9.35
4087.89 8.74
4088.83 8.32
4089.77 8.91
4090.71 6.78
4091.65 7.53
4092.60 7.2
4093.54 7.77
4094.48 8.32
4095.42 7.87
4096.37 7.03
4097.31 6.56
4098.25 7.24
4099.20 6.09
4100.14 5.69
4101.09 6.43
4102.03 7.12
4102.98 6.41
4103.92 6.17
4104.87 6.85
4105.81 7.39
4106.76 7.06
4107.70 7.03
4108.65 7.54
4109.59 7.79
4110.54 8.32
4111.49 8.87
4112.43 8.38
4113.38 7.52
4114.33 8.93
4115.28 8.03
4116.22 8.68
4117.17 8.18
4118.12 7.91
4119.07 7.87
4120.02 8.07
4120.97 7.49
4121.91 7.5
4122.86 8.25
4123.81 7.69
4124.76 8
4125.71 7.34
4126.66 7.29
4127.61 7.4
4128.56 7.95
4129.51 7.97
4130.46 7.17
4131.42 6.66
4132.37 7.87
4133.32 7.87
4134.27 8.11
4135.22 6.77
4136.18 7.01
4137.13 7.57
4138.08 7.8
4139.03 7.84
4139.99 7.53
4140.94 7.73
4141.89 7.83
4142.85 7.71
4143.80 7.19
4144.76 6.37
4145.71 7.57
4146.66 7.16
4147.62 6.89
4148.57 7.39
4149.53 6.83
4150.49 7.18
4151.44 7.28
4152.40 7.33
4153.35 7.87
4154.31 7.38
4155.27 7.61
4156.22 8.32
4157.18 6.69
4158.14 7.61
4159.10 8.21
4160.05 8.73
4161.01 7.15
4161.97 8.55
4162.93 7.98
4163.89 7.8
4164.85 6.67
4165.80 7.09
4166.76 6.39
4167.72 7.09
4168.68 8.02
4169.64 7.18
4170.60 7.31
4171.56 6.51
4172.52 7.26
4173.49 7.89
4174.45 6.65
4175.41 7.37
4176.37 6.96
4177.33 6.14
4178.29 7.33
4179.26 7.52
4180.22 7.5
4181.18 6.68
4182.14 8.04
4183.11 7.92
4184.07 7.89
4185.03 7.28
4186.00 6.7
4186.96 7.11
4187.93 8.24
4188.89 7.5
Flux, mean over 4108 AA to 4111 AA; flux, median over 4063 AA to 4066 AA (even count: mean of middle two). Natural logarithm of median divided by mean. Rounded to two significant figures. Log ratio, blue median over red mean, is -0.14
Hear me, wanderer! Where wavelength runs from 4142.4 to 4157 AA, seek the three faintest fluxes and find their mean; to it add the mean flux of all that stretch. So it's 14.0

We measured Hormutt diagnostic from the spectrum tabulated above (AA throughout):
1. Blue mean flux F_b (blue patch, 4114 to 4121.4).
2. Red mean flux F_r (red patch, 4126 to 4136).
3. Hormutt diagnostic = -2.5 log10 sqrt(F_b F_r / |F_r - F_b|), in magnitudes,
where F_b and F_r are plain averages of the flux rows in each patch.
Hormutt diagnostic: -2.5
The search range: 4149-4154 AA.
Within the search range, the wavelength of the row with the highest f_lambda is 4153.35 AA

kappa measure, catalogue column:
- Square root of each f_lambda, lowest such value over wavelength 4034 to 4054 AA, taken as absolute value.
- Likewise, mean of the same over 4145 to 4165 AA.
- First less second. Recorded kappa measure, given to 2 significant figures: -0.33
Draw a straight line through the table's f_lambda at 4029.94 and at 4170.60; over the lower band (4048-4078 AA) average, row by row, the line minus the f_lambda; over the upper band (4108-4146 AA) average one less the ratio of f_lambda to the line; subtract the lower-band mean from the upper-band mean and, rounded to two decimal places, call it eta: -0.48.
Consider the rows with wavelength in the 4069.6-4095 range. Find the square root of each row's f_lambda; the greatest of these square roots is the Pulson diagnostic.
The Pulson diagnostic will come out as 3.10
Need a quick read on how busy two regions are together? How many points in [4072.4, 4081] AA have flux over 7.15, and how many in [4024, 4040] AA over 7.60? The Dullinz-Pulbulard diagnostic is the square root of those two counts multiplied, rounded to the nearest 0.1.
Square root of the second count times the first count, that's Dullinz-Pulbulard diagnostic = 6.0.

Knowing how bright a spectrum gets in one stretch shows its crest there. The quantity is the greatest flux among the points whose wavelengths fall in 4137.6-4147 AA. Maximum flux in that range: 7.84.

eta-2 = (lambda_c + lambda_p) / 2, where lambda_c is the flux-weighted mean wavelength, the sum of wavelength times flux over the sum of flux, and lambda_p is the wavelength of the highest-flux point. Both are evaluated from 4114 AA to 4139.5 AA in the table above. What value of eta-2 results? 4120.4 AA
